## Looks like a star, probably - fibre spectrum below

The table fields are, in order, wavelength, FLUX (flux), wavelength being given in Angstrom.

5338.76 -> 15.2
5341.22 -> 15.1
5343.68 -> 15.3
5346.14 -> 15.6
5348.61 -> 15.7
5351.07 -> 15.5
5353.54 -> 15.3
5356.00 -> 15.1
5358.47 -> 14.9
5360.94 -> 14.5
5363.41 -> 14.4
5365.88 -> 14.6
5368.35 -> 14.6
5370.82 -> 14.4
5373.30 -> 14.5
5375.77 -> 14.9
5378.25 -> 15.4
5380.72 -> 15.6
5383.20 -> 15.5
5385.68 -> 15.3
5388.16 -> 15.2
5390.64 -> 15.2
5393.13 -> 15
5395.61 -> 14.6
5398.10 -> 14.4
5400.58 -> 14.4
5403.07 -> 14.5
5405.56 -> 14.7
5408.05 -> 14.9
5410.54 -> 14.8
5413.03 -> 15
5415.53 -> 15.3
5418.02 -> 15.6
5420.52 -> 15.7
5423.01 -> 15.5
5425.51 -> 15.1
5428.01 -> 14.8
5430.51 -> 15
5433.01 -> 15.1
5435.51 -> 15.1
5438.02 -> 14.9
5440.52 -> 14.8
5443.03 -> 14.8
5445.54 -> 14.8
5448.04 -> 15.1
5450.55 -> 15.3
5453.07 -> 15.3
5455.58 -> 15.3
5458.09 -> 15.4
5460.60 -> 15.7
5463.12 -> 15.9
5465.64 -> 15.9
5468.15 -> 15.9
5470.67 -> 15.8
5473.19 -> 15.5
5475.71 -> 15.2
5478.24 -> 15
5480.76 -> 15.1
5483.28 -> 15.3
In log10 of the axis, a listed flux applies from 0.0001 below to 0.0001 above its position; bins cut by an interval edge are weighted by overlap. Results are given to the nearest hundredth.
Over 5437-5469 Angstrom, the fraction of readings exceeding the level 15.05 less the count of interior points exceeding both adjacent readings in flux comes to 0.69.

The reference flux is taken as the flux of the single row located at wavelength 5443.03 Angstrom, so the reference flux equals 14.8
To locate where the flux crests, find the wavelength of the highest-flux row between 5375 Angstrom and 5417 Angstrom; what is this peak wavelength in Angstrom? 5380.72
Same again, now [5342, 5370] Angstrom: 5348.61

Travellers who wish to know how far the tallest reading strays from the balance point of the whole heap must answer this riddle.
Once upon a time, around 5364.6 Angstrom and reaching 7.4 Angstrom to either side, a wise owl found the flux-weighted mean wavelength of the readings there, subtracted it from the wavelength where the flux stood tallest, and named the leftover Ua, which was -6.1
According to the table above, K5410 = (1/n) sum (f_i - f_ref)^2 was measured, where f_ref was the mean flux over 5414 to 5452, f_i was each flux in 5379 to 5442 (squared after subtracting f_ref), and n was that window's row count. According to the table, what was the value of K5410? 0.14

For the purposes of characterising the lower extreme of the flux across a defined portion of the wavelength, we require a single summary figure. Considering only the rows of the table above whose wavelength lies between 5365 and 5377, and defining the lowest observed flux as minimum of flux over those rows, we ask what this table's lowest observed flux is 14.4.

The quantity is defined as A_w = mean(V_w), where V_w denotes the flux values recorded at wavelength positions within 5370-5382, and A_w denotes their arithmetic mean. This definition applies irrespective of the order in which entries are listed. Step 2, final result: 15.0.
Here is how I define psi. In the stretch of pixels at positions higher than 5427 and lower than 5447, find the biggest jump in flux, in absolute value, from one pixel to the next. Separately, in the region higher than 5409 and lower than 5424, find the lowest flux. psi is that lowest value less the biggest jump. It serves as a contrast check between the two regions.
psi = 14.6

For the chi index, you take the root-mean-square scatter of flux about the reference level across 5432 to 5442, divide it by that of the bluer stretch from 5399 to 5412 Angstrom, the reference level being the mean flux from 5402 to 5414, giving 1.1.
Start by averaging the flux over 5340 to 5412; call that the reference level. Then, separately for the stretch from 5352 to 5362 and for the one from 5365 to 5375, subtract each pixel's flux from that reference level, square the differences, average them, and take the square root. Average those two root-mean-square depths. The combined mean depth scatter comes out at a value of 0.37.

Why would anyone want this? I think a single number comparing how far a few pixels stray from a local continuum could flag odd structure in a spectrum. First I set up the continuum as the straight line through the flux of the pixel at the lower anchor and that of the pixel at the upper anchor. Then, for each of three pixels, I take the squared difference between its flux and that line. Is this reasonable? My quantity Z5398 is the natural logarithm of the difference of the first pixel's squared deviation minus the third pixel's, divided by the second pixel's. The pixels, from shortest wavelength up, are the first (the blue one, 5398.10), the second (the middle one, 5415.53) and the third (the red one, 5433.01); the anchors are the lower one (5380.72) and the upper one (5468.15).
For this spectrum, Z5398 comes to 1.9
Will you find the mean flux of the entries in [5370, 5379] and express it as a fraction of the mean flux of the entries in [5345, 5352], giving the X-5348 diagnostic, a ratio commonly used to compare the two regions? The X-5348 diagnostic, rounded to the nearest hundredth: 0.95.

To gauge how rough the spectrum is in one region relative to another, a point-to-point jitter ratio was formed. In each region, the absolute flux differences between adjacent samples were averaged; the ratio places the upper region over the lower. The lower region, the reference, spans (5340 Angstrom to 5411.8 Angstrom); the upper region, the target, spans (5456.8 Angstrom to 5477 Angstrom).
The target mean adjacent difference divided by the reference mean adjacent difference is 0.91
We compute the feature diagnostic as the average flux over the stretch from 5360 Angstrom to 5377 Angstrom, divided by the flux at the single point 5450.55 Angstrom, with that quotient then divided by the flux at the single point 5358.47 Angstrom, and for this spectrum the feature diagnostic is 0.064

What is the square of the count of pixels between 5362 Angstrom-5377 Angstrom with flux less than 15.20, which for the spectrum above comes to 36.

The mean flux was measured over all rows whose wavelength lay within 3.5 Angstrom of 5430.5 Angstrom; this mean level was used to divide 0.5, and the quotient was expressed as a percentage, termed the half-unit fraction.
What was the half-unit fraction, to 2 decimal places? 3.34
